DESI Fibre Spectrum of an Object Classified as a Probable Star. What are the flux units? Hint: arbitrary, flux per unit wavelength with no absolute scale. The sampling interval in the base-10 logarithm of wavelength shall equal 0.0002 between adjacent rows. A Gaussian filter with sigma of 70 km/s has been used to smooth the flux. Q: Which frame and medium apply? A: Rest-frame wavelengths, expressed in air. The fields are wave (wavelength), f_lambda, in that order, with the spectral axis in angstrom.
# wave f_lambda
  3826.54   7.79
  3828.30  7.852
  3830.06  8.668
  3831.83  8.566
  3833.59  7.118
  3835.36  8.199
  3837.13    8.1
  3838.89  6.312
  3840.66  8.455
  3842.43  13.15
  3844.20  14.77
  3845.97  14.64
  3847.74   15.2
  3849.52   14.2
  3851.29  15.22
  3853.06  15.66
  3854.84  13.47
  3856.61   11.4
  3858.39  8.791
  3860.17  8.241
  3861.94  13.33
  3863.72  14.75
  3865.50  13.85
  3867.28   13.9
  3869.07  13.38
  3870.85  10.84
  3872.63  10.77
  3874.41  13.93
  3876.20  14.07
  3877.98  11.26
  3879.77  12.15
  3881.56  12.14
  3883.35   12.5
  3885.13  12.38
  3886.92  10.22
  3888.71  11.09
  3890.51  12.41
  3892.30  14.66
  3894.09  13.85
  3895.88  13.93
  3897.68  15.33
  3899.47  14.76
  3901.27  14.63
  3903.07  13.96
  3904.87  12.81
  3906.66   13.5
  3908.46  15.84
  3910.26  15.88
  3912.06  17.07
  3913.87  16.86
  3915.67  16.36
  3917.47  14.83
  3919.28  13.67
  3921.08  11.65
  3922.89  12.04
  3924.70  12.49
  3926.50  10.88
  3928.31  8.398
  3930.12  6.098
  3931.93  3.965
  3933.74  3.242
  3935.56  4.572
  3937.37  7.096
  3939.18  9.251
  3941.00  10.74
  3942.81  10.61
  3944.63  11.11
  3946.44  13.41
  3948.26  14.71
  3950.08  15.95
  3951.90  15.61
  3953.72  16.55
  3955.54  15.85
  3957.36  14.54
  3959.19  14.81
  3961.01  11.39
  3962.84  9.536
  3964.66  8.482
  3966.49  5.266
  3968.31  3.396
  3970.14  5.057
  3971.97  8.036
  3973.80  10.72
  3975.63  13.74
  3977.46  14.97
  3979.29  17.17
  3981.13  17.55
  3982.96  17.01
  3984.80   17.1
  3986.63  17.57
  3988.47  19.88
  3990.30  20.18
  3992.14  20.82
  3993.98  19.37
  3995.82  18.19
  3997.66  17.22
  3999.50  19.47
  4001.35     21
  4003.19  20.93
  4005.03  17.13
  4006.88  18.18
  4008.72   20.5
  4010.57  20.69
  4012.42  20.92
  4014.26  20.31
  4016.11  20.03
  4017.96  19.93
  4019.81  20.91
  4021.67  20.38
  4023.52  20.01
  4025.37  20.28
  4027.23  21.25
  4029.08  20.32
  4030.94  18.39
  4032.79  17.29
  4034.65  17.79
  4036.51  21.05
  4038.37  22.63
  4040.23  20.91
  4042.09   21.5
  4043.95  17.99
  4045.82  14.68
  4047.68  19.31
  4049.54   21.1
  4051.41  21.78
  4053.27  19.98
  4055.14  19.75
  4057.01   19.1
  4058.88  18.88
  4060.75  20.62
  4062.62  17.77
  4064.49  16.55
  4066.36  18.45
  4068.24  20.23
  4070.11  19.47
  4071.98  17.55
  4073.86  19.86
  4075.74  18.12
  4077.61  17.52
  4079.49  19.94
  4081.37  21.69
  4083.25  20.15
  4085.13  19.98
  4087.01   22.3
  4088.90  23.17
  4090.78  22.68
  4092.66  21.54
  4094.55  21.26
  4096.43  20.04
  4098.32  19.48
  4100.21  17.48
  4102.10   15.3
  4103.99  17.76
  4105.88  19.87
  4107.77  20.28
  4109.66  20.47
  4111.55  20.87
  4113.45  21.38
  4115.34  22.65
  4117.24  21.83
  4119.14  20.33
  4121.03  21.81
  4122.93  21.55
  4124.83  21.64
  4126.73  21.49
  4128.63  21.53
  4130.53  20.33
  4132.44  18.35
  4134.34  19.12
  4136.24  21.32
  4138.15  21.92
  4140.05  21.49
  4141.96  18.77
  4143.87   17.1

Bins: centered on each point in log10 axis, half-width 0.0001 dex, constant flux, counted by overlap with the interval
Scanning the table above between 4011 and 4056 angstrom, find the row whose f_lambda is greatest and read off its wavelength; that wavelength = 4038.37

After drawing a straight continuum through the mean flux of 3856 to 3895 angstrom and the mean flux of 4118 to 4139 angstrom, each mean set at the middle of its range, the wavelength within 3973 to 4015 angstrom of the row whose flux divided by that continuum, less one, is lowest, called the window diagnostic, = 3973.80 angstrom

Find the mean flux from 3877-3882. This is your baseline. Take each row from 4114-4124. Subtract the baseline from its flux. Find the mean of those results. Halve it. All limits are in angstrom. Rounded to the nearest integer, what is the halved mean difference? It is 5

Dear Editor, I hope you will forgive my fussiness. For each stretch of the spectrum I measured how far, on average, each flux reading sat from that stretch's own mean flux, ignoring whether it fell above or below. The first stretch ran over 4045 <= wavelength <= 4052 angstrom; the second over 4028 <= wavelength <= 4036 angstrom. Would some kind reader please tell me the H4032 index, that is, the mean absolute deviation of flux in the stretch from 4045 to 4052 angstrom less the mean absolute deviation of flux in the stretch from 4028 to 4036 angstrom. 1.3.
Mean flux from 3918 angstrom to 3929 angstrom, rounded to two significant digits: 12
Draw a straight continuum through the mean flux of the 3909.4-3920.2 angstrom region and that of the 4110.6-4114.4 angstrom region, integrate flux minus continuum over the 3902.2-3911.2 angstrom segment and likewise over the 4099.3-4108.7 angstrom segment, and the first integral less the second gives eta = 16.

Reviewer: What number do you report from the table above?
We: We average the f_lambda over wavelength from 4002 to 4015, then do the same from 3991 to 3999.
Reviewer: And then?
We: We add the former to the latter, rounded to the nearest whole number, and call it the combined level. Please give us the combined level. 39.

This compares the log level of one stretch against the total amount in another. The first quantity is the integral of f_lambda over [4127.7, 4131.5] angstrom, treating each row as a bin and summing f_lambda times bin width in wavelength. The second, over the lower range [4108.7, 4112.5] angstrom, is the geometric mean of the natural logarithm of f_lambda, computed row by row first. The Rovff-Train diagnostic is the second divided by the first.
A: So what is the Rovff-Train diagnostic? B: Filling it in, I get 0.038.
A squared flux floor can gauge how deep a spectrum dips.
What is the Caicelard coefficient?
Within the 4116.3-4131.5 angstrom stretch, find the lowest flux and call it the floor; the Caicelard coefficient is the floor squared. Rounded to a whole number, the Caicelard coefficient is 413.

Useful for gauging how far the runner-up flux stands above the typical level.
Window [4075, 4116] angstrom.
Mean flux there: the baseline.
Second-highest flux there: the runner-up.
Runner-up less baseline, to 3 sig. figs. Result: 2.50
